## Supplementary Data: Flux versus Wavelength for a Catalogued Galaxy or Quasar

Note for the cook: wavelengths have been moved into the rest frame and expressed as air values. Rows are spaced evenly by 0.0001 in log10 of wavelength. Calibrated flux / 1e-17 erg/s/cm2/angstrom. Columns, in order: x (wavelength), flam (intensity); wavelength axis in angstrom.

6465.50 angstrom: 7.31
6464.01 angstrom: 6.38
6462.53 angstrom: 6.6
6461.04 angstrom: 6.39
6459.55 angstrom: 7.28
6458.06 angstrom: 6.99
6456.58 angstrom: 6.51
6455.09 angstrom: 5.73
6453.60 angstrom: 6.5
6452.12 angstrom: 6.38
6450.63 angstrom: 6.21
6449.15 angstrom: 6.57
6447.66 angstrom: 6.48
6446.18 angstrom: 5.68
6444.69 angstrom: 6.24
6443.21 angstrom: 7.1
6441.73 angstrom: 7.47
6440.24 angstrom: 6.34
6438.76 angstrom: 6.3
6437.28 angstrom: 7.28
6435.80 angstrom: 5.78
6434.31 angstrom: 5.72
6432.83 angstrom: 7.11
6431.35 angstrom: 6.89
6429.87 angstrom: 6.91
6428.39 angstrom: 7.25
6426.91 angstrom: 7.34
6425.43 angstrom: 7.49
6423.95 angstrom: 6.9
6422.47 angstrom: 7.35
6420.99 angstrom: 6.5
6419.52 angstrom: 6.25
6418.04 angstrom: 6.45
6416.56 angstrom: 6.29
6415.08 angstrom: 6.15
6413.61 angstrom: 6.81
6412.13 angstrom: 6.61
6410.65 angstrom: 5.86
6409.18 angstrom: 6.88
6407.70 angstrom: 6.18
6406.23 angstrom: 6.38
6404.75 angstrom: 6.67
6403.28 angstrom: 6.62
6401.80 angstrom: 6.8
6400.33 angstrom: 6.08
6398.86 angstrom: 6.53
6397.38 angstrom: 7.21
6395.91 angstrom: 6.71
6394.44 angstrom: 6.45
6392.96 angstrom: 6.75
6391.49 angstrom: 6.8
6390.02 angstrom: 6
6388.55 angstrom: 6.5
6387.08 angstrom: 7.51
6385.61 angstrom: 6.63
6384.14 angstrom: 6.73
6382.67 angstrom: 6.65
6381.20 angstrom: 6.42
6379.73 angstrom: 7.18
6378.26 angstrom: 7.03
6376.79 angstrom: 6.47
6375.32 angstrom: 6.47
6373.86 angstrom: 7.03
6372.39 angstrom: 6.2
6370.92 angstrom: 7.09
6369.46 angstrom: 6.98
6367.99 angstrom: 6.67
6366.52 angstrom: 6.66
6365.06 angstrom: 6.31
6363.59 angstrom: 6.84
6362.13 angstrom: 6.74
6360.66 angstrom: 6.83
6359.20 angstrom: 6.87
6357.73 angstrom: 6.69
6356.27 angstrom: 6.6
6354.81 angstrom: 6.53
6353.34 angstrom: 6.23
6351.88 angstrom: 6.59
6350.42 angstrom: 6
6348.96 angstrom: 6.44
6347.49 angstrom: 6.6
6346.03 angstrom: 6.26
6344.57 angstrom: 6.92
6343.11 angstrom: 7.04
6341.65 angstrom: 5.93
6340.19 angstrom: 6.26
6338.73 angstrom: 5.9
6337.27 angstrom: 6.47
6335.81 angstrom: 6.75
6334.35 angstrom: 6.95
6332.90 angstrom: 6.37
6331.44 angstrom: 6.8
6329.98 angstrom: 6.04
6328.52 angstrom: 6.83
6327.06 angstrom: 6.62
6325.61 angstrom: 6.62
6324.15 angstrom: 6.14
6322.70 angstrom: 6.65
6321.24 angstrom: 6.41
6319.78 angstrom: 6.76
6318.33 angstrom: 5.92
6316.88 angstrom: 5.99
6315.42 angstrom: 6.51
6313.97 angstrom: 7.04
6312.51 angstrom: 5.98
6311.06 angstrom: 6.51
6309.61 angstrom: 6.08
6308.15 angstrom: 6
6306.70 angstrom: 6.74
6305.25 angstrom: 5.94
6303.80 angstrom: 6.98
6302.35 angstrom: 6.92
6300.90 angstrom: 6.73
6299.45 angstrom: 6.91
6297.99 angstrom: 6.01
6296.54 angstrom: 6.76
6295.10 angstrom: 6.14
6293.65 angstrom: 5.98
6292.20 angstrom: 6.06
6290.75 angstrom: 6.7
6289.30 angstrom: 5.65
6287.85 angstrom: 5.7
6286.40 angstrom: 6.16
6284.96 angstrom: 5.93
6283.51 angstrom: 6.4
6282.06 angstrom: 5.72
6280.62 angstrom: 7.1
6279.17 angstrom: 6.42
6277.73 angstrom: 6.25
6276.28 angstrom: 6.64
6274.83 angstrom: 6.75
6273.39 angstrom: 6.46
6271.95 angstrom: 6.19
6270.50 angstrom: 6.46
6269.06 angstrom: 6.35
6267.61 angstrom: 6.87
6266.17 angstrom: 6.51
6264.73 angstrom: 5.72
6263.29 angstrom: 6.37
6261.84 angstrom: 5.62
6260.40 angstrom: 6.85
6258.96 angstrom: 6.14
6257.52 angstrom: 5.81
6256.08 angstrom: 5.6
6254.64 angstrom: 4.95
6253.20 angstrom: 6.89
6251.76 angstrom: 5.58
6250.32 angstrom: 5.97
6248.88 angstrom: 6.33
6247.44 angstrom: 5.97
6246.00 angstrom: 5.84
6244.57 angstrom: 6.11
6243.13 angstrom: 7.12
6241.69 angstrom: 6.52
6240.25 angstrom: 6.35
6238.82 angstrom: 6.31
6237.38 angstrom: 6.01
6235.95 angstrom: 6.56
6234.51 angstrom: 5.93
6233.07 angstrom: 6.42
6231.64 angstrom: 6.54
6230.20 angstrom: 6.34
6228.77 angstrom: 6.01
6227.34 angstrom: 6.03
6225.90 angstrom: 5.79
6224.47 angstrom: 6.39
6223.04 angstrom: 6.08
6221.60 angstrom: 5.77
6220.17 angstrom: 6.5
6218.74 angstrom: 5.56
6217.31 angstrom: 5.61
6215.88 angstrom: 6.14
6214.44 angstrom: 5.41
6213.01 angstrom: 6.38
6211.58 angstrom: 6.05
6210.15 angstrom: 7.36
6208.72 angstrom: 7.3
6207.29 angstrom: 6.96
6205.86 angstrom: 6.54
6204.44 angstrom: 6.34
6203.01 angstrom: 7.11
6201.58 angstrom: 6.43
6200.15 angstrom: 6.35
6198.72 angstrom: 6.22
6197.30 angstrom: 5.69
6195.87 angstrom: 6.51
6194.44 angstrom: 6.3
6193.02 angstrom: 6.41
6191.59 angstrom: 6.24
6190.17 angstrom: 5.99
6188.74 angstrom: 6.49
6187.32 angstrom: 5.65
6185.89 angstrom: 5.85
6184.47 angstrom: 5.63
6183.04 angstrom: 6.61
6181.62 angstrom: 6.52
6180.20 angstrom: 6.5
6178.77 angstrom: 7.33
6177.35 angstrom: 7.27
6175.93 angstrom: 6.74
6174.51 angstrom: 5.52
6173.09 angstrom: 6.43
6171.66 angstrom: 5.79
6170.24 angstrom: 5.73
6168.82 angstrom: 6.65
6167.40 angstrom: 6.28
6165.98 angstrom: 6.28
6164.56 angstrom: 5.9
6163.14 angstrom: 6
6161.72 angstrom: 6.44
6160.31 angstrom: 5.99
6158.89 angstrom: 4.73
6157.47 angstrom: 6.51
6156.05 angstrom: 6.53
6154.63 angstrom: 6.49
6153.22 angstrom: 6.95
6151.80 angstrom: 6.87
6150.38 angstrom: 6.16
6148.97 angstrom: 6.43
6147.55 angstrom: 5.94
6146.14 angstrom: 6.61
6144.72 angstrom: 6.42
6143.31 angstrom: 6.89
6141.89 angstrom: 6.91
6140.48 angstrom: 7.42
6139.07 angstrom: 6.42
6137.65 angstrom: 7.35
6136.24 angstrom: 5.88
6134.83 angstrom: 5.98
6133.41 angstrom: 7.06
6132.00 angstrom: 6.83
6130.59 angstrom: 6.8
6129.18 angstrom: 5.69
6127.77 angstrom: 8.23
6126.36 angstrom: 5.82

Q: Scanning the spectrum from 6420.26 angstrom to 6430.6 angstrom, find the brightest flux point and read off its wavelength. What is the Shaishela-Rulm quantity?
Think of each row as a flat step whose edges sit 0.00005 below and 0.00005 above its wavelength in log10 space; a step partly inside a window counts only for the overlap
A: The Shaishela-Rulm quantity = 6425.43 angstrom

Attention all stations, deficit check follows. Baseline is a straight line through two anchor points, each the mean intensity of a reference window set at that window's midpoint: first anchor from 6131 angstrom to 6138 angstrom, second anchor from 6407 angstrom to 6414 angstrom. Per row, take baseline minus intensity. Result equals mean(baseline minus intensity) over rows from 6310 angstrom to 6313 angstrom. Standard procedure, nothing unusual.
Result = 0.3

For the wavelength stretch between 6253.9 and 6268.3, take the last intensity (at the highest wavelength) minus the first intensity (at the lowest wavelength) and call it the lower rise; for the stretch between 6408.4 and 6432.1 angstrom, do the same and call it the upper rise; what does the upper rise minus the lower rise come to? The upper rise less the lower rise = -1.9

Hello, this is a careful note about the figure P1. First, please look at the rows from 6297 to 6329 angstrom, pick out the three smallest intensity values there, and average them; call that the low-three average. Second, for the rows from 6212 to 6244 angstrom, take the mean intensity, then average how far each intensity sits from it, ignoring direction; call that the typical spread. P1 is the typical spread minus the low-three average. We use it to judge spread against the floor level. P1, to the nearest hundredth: -5.62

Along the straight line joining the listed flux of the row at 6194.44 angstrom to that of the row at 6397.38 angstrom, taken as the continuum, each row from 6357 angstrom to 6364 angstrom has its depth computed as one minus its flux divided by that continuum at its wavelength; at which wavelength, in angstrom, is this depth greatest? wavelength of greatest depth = 6357.73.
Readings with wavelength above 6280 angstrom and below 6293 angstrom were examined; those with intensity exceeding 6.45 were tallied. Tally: 2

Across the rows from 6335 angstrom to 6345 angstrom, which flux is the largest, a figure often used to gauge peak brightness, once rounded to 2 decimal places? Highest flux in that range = 7.04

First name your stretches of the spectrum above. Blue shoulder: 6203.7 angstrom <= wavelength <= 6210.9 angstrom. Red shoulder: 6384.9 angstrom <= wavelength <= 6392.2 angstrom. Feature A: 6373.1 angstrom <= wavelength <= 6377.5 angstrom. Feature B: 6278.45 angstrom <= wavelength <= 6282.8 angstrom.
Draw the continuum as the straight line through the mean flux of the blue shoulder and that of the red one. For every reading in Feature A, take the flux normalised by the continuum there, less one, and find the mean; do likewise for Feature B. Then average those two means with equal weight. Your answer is -0.033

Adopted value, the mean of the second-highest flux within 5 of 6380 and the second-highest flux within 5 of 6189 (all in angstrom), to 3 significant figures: 6.72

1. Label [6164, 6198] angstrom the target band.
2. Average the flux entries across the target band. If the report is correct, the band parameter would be 6.26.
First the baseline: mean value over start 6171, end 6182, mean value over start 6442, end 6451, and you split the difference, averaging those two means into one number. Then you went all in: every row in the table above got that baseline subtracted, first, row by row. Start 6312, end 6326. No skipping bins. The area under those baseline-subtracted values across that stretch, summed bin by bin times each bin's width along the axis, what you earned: -1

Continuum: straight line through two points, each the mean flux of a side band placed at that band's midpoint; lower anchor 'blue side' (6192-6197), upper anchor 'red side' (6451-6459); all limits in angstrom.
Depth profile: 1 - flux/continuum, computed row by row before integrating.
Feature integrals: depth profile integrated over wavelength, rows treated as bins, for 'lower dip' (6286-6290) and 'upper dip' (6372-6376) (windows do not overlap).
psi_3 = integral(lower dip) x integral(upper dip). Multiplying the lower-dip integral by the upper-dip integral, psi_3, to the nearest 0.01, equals -0.04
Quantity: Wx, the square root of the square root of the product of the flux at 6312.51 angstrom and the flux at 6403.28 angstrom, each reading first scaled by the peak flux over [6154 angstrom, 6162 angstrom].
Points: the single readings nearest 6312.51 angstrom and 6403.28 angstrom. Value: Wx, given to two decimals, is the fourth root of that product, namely 0.98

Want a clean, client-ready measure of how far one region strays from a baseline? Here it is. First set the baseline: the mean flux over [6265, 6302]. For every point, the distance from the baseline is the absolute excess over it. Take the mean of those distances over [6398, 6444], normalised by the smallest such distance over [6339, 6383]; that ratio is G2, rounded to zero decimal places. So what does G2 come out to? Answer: 11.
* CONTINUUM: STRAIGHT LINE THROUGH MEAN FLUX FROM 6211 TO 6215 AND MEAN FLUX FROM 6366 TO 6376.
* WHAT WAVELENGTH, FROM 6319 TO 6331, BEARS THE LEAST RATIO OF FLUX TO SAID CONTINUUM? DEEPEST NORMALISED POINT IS 6329.98 angstrom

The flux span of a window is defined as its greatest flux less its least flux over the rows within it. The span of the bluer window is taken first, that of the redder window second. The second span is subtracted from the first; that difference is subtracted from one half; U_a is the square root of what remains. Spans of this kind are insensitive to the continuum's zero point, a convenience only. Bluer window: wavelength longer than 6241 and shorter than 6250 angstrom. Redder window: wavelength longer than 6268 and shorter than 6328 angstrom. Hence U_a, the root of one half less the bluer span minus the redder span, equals 0.82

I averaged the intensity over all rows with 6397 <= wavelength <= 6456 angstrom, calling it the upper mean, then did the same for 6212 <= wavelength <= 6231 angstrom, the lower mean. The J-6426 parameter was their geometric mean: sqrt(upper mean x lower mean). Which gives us 6.28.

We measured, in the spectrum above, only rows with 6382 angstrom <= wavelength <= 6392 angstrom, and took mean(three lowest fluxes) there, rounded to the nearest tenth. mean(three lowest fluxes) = 6.4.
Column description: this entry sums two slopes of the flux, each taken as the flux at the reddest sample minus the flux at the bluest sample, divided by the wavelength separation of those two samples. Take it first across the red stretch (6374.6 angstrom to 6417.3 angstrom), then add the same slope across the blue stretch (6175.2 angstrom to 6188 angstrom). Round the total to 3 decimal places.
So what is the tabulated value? -0.100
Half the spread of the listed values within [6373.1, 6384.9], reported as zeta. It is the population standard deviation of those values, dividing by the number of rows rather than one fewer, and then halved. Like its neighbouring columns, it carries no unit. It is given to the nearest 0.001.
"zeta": 0.139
